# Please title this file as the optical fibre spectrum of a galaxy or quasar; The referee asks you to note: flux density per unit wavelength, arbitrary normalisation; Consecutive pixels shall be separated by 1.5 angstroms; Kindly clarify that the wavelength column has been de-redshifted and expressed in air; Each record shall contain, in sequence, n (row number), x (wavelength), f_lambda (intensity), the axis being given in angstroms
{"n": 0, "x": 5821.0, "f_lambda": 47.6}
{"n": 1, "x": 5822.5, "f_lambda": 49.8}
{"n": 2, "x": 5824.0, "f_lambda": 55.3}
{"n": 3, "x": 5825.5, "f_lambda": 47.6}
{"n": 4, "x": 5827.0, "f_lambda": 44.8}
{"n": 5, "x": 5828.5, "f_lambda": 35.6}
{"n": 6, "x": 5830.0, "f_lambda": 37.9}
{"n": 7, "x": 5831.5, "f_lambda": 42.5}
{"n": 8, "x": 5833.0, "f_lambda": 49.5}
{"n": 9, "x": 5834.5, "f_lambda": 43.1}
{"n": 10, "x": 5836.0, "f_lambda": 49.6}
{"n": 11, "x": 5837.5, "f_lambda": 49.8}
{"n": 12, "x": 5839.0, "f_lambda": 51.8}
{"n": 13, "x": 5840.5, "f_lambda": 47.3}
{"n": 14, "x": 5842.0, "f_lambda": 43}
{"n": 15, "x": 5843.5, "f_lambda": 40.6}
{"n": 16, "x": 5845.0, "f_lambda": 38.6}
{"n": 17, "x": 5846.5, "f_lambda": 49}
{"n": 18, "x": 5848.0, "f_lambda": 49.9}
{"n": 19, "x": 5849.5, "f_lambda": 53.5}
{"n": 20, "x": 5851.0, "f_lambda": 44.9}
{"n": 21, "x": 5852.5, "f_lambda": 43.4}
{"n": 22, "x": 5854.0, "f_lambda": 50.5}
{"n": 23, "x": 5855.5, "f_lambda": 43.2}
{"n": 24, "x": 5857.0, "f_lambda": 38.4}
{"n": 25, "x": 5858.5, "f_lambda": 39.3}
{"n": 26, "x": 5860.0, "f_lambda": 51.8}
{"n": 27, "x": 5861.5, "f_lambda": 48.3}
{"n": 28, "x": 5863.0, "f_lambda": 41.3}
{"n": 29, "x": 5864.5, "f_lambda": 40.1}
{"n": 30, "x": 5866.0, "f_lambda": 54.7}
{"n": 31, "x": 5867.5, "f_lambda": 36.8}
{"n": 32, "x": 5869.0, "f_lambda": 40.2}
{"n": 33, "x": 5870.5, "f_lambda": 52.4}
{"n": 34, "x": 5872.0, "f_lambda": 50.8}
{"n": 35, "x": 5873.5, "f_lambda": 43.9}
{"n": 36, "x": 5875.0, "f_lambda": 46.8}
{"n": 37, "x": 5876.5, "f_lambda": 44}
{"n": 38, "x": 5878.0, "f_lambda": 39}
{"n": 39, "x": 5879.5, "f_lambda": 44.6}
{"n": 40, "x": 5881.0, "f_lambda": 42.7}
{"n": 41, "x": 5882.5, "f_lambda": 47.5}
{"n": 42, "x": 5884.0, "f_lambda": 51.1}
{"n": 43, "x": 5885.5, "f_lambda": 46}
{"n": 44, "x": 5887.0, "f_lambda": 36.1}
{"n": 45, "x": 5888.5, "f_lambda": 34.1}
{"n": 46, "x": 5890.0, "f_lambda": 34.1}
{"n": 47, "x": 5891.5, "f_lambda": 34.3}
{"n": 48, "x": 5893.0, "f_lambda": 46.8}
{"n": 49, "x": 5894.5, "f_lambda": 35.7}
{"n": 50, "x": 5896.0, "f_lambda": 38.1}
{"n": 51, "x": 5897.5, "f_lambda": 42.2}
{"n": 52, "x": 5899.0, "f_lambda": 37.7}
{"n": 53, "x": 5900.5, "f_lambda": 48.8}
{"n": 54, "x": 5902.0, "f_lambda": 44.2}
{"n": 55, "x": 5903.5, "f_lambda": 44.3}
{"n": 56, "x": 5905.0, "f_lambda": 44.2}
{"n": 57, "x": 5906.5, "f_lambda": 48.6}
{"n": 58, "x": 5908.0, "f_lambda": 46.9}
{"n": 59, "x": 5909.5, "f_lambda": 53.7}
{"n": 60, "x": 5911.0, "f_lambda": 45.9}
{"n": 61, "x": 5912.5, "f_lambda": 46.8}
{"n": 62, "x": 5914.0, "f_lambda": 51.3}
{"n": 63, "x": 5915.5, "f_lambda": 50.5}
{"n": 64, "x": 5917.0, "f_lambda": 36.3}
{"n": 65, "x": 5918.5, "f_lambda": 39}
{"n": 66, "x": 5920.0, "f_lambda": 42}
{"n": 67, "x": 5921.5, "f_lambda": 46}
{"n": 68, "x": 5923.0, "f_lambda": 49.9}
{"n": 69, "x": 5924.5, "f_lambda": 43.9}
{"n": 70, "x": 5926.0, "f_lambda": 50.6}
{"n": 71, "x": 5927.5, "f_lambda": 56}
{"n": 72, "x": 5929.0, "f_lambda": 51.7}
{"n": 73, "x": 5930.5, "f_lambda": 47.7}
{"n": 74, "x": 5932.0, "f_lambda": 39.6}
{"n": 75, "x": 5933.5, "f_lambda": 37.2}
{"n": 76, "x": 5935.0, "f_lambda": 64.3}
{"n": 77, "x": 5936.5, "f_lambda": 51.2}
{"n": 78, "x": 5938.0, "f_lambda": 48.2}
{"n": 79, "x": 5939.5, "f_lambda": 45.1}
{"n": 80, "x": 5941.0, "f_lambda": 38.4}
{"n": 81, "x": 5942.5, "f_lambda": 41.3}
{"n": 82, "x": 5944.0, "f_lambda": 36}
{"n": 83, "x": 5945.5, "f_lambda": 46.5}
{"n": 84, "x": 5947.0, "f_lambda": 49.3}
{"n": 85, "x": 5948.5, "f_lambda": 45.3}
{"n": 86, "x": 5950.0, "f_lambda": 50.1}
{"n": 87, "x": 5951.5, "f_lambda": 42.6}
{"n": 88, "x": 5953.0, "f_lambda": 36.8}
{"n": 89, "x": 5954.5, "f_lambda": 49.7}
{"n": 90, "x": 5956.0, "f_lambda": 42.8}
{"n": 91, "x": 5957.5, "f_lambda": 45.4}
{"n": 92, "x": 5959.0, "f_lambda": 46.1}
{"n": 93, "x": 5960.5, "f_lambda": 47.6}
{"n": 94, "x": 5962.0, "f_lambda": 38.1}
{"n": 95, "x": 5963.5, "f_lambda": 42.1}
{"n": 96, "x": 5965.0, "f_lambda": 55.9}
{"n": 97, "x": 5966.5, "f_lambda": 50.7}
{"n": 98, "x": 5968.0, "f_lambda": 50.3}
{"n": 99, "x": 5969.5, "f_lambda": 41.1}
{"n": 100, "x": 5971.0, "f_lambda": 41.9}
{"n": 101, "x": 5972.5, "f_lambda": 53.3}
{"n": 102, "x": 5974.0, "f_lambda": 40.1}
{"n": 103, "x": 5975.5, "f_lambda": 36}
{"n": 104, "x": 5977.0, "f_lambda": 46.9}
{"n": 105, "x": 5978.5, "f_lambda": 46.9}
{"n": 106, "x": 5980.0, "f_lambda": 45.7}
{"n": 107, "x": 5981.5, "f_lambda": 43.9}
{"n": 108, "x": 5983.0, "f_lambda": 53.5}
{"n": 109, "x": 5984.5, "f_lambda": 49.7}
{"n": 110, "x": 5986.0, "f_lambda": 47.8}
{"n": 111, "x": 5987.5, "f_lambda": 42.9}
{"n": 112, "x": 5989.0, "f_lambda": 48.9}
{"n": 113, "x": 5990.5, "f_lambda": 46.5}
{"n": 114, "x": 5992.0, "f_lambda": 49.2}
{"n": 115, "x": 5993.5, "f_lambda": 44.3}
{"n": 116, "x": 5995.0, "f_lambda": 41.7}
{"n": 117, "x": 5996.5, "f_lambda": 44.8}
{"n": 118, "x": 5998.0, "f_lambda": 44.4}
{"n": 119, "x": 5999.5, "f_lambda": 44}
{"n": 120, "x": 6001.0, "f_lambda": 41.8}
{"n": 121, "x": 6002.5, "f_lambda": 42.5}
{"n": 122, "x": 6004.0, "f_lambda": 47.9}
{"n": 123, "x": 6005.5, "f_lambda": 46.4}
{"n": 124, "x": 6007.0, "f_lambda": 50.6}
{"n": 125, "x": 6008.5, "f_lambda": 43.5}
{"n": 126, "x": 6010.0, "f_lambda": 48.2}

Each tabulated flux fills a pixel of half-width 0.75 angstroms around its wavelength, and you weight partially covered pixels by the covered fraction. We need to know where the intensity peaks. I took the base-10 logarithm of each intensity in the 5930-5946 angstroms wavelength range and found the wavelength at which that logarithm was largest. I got 5935.0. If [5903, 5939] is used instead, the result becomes 5935.0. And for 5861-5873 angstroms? 5866.0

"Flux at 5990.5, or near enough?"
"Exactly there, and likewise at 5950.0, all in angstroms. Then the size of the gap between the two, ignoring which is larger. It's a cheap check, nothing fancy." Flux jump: 4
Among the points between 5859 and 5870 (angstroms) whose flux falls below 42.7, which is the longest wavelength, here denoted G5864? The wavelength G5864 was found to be 5869.0 angstroms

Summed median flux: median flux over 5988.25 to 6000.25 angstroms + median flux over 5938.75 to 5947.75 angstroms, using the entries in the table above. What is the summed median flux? 87.8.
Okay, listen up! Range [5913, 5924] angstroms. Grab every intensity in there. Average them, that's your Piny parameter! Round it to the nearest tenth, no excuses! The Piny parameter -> 45.0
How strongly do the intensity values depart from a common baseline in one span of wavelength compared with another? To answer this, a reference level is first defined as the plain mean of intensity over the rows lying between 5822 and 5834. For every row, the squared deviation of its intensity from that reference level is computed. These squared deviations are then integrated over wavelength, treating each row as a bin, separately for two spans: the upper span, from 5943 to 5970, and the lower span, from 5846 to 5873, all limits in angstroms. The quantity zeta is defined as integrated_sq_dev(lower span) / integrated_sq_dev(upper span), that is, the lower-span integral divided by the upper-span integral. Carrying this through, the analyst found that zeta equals 1.2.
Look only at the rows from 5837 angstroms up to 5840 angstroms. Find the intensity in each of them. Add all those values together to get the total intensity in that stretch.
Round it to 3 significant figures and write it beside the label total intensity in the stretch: 102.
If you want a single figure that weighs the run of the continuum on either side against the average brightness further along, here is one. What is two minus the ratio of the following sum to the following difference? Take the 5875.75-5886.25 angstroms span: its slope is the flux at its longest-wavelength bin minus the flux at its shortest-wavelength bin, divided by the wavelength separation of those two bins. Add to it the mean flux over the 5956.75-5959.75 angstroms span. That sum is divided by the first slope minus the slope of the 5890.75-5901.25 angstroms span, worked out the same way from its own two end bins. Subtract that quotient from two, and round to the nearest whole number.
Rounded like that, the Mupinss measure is 35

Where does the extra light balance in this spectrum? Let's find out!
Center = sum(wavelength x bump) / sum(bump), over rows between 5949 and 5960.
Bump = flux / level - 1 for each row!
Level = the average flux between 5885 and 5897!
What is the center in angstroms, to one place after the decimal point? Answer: 5954.5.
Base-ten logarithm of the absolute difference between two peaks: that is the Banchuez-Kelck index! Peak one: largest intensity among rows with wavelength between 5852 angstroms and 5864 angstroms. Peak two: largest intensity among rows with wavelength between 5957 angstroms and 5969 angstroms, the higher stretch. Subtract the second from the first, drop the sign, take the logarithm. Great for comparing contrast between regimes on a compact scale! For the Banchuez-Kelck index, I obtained 0.61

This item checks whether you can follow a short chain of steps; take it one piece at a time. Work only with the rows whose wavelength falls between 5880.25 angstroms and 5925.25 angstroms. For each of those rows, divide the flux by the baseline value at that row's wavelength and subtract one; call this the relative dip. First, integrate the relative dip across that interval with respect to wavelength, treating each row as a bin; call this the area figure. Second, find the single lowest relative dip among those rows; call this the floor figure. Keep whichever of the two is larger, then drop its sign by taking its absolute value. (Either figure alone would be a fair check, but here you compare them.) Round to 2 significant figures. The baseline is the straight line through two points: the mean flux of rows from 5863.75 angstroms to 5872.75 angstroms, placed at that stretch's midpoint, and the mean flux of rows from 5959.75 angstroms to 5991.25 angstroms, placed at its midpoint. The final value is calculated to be 0.26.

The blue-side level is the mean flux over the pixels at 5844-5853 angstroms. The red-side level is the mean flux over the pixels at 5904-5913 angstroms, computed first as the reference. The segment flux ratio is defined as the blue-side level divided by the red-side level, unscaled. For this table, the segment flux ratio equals 0.98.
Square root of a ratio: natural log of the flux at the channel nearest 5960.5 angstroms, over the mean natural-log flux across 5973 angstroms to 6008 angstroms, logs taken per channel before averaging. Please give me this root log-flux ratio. 1.01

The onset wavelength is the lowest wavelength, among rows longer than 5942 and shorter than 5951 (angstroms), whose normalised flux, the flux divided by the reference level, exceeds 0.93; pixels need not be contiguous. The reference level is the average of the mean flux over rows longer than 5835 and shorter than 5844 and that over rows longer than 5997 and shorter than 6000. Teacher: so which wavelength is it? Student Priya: 5945.5 angstroms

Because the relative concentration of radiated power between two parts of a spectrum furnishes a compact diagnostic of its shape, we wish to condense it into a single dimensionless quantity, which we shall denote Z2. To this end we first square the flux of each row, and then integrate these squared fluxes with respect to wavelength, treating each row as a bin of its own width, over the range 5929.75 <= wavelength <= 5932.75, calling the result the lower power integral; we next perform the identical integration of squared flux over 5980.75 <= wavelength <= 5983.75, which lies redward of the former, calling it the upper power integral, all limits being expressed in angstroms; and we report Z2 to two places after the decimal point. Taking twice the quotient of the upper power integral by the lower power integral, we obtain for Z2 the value 2.49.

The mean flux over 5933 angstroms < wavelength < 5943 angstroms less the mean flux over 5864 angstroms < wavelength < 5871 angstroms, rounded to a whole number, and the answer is 2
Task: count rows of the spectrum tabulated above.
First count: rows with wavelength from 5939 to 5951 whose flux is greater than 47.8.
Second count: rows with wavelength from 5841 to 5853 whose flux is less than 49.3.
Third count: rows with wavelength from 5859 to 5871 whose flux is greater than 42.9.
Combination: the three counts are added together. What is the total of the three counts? 12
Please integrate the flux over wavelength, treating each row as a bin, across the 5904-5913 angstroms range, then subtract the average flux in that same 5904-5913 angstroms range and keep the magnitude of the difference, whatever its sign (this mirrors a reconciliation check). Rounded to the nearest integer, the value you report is 381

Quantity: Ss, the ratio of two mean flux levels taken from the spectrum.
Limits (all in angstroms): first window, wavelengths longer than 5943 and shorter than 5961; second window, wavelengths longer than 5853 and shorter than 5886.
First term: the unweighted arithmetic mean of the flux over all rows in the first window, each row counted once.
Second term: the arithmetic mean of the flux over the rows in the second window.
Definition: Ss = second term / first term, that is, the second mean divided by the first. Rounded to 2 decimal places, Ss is 1.01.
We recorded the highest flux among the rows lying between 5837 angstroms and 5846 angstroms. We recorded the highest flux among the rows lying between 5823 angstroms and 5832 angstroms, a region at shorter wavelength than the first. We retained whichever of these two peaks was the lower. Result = 51.8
